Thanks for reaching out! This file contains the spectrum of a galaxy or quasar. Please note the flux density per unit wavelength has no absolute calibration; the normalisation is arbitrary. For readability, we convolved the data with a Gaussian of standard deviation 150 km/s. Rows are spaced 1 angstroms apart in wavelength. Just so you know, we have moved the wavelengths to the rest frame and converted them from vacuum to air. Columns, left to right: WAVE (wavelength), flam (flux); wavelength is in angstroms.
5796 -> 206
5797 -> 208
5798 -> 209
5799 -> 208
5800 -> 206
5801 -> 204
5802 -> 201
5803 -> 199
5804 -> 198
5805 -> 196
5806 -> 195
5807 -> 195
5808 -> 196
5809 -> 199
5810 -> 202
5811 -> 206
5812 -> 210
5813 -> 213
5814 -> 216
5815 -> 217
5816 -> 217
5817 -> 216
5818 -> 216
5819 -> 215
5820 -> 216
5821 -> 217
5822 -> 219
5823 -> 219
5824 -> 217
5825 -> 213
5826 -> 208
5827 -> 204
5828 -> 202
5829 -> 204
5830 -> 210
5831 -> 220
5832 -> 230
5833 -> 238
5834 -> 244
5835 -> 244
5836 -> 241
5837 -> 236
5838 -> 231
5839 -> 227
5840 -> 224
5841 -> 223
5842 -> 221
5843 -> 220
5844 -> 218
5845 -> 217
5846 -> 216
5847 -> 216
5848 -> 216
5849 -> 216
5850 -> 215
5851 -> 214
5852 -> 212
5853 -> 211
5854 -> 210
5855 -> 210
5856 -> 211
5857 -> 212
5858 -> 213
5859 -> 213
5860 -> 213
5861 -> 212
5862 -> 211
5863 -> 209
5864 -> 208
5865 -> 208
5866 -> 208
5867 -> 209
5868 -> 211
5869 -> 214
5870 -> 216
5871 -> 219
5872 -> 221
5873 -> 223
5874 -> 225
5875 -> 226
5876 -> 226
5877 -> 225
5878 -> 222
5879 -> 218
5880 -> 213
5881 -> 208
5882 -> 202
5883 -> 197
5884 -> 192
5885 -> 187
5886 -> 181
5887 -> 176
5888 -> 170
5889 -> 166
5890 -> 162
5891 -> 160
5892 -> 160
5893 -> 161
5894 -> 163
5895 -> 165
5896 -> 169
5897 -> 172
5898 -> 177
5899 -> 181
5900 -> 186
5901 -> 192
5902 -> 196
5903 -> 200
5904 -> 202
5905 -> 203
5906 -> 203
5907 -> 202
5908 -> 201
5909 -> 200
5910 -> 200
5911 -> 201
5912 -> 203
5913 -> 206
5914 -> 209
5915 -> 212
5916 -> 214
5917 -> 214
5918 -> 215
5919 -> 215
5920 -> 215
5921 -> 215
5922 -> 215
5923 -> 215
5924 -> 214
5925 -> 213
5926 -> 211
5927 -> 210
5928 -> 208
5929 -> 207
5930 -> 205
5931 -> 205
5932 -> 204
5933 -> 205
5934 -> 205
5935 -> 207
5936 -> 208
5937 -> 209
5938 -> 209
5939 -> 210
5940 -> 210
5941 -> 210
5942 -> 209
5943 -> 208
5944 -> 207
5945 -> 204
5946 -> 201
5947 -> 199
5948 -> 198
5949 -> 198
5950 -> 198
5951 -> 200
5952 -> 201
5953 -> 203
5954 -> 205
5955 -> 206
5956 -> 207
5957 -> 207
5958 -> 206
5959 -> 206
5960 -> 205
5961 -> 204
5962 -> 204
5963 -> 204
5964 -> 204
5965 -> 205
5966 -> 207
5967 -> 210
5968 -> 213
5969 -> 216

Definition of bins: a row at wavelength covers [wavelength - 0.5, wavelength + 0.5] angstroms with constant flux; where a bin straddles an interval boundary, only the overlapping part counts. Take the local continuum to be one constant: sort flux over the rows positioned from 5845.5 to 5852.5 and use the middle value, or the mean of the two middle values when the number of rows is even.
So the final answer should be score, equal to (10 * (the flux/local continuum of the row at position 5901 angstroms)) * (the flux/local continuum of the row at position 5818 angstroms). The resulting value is 8.9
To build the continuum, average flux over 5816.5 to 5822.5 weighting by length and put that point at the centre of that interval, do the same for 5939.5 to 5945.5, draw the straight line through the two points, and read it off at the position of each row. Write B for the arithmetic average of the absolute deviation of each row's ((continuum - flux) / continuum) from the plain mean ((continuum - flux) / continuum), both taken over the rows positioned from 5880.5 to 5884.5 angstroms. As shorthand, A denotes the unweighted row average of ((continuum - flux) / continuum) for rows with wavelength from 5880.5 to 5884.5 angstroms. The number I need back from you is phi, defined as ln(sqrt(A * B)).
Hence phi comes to -3.3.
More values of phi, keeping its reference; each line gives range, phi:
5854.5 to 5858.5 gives -4.9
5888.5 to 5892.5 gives -3.1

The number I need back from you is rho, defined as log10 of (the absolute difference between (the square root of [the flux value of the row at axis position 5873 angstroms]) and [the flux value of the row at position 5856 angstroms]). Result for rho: 2.29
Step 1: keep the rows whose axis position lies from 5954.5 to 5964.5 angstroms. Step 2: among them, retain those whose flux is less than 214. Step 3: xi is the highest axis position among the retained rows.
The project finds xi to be 5964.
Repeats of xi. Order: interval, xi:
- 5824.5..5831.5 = 5830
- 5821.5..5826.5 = 5826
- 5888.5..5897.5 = 5897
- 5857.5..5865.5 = 5865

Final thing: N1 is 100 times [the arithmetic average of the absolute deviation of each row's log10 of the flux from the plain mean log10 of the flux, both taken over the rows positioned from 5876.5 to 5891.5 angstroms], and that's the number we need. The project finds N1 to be 4.31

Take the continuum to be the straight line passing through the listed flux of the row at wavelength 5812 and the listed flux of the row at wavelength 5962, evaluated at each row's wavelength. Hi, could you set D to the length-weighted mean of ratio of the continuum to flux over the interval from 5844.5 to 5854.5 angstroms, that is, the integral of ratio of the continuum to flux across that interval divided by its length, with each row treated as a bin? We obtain 0.97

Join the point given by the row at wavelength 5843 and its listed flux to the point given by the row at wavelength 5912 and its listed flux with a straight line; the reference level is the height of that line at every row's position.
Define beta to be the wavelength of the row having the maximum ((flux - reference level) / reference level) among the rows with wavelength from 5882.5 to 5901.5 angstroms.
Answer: 5883 angstroms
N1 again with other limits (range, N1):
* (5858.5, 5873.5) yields 0.76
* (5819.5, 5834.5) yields 1.72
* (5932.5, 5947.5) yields 0.55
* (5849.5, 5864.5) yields 0.31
